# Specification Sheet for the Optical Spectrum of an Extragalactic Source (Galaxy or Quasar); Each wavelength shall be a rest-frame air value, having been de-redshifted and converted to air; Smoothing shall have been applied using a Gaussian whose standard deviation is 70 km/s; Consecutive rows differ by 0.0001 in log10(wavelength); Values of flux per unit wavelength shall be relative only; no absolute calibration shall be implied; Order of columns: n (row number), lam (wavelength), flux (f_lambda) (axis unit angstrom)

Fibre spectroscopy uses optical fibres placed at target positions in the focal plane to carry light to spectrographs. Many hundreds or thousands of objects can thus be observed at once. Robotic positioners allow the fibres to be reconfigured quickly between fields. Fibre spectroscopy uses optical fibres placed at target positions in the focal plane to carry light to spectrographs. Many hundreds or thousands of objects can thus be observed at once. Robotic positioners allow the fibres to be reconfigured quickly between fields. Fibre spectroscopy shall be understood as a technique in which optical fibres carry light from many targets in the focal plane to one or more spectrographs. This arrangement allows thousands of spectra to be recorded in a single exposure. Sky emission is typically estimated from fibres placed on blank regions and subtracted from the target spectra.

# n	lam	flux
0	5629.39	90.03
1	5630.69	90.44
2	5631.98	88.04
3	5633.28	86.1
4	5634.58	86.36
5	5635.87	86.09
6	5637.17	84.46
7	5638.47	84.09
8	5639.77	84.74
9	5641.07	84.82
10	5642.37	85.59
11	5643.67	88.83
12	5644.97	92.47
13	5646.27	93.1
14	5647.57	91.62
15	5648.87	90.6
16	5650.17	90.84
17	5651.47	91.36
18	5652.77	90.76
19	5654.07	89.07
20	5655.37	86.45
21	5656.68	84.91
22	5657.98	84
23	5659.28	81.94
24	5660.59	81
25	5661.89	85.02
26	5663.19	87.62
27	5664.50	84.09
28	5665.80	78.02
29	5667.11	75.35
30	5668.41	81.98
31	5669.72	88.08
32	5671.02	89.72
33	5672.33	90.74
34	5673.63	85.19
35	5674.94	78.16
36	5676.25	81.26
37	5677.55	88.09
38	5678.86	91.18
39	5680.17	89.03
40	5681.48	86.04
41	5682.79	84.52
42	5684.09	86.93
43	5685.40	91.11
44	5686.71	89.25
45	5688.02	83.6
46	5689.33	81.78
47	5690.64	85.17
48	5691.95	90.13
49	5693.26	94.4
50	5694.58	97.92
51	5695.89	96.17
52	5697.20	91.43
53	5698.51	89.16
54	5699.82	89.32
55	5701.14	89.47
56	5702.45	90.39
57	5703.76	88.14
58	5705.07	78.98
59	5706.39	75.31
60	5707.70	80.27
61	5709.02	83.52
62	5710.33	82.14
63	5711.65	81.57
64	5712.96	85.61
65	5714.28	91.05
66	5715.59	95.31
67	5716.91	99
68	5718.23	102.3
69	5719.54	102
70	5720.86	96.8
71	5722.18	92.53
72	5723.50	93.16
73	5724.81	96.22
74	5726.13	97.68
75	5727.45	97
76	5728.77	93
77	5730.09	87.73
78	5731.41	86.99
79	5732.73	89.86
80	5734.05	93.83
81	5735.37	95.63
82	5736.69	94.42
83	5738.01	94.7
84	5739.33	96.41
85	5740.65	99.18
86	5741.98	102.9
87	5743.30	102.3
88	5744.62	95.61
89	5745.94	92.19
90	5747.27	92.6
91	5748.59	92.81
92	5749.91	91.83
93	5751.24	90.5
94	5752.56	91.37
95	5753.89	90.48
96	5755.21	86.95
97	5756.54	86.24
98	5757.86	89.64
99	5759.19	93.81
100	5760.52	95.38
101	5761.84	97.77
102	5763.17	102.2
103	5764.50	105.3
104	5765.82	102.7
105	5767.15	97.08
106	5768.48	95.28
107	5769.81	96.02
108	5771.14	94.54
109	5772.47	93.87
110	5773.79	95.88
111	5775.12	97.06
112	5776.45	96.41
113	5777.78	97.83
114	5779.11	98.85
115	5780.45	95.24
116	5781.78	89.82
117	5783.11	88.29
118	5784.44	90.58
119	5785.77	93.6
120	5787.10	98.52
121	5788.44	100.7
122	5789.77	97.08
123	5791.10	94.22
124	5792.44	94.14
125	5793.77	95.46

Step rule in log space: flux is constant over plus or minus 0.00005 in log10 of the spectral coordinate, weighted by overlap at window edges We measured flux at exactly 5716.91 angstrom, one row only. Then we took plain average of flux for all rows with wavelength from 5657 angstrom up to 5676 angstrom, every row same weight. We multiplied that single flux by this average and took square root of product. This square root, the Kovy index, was 91.0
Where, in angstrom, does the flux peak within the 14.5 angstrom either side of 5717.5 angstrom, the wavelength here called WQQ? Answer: 5718.23 angstrom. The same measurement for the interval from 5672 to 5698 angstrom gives 5694.58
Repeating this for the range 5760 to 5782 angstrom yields 5764.50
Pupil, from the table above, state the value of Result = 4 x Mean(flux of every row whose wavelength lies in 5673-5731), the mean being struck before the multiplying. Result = 357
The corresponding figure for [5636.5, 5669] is 344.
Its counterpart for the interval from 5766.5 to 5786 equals 379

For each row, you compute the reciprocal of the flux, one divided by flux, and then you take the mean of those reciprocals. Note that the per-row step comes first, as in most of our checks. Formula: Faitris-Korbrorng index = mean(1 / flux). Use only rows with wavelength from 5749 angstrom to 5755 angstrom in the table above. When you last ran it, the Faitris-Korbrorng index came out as 0.0110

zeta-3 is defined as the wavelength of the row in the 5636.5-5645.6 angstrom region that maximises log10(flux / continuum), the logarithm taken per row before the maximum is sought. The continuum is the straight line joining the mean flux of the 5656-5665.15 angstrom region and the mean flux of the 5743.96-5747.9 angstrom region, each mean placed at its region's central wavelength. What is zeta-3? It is 5644.97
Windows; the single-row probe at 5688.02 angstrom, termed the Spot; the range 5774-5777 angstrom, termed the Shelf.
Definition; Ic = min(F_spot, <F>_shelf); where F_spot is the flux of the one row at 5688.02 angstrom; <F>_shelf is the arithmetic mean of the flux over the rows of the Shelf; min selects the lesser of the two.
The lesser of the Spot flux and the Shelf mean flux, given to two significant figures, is 84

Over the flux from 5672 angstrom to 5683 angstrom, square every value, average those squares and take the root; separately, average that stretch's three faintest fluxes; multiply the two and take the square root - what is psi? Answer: 84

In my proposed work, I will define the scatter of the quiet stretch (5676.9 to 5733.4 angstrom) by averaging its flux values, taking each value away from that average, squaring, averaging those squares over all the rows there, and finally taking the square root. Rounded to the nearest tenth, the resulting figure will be 6.1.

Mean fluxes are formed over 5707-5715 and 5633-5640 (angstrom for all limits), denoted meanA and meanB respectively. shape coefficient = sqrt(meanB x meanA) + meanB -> 170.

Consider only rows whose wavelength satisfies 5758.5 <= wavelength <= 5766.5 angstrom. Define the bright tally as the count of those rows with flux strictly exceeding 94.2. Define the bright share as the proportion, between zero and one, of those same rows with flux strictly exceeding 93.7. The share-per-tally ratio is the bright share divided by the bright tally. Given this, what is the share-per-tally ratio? 0.200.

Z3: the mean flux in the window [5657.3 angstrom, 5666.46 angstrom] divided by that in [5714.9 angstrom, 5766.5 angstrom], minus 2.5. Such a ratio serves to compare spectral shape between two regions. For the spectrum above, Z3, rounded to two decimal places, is -1.63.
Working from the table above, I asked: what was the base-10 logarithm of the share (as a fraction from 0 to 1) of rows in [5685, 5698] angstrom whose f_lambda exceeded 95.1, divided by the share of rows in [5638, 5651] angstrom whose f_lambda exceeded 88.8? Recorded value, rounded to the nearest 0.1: -0.5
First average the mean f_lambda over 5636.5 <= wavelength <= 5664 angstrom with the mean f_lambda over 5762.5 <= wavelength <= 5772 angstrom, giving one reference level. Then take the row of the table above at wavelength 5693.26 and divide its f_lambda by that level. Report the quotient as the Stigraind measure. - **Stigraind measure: 1.01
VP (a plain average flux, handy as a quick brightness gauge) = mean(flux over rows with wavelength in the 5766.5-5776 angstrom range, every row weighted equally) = 95.7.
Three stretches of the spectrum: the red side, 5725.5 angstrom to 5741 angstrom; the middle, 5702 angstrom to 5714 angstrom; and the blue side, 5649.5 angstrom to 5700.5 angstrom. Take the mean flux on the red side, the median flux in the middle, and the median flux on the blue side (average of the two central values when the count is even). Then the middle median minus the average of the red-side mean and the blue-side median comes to -8.6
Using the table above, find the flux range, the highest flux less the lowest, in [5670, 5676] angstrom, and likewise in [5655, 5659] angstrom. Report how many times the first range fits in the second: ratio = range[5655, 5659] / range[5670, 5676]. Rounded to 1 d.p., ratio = 0.2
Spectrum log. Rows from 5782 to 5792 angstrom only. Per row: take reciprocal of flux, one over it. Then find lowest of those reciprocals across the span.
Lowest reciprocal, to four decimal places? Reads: 0.0099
